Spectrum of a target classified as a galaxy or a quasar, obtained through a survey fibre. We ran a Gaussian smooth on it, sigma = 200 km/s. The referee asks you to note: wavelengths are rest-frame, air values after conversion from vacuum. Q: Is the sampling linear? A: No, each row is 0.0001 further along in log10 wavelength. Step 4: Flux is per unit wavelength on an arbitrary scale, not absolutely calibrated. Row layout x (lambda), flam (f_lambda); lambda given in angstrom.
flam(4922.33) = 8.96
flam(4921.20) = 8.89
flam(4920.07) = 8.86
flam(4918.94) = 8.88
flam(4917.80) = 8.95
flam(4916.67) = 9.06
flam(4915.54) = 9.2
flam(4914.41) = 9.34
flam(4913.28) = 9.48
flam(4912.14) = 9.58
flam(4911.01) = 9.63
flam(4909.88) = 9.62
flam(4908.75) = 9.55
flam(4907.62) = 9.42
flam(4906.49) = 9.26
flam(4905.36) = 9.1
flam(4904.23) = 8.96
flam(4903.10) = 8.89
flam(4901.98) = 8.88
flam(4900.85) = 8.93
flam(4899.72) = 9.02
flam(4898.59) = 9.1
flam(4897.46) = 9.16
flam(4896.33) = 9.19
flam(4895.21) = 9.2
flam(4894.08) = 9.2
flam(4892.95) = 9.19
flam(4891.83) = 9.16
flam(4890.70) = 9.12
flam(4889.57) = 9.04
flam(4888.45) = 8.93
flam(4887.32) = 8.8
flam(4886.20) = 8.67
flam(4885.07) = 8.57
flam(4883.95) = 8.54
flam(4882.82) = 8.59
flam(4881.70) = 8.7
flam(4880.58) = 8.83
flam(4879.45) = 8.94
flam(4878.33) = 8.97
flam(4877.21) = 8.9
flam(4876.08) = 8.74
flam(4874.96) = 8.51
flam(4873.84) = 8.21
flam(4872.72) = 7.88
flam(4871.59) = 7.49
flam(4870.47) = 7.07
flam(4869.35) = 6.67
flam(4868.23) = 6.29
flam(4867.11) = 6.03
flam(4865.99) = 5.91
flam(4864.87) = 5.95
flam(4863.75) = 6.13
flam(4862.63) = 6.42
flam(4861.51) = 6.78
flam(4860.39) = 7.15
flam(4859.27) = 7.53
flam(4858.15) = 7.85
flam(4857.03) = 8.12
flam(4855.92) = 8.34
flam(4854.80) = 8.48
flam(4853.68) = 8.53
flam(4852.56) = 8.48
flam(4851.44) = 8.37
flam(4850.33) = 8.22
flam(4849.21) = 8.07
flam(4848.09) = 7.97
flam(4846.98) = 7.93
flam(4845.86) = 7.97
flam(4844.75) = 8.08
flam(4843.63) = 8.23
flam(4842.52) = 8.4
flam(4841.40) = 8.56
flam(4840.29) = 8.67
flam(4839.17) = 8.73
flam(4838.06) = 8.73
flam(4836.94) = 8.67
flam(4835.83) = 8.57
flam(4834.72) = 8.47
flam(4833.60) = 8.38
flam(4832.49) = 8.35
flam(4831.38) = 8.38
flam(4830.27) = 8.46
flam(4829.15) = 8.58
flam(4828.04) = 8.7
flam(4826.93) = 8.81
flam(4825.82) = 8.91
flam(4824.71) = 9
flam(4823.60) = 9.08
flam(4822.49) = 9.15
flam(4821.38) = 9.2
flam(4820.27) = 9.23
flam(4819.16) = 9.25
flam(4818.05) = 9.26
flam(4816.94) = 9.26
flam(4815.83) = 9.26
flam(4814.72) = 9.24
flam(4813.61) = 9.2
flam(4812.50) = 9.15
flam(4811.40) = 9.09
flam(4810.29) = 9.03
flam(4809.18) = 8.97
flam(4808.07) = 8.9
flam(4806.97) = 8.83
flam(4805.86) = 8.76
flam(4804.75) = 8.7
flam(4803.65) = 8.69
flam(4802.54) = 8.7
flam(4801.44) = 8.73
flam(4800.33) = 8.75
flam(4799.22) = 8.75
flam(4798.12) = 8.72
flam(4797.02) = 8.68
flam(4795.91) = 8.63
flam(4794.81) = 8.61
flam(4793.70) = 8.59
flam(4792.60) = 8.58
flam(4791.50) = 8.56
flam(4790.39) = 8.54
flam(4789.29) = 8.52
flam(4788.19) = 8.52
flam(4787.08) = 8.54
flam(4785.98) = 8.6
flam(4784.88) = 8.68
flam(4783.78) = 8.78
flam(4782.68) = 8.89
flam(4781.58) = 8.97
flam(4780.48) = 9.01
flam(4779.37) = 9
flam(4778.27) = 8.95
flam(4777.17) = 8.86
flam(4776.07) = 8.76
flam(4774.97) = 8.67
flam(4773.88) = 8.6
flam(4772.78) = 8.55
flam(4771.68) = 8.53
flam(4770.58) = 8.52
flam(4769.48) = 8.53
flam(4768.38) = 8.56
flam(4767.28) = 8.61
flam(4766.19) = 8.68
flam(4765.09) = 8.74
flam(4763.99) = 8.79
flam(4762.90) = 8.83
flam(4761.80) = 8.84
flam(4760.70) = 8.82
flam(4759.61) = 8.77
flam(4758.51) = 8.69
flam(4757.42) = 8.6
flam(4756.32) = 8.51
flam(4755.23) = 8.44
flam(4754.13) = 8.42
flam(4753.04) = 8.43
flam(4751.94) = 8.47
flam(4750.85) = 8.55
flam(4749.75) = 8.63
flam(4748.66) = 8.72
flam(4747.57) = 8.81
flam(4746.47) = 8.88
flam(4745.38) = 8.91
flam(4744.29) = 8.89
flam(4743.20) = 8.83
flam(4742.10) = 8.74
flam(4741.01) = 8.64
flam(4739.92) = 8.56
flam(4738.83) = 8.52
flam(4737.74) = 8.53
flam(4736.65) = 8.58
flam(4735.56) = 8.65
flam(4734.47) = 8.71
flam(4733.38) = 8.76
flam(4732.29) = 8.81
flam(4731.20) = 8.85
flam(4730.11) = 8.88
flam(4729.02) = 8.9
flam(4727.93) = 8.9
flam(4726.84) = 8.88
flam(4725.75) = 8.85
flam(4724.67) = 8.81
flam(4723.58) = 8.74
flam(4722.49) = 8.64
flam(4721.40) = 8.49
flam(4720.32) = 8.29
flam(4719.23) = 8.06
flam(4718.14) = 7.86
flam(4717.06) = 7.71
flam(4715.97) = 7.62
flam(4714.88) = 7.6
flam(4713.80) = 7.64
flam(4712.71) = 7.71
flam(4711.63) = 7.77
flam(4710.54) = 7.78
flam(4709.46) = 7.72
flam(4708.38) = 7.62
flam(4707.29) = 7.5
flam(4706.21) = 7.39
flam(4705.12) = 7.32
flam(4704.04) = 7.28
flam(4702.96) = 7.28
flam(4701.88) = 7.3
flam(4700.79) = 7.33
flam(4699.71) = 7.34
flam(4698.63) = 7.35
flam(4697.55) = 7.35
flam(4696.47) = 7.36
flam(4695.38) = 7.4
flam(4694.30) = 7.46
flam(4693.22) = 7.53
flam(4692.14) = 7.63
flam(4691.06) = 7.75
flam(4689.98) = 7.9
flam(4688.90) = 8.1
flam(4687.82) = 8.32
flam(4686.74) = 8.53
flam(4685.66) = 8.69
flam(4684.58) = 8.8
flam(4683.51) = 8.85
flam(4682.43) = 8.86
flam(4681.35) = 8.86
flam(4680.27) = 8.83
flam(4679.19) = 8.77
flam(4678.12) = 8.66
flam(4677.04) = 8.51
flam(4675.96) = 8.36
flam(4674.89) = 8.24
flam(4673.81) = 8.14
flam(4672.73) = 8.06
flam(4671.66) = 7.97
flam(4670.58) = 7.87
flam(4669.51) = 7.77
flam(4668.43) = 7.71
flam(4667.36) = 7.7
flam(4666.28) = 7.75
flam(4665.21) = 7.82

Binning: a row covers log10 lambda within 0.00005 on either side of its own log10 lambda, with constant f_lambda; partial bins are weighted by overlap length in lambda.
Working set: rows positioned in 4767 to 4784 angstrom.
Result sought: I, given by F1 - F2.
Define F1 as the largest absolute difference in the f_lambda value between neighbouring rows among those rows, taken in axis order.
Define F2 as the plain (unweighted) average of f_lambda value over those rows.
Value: -8.6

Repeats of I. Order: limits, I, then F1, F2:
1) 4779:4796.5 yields -8.6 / 0.110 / 8.69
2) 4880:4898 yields -8.8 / 0.130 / 8.93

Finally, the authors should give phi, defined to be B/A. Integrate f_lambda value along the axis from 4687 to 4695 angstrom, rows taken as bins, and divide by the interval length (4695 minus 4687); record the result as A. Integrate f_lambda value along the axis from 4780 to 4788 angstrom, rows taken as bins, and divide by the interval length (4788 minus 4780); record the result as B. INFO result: 1.12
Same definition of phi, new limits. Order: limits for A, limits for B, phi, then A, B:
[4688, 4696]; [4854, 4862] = 1.01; 7.70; 7.8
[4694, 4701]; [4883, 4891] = 1.19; 7.37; 8.8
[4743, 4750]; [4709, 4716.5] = 0.87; 8.83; 7.7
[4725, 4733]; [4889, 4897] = 1.03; 8.86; 9.2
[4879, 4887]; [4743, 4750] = 1.02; 8.69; 8.8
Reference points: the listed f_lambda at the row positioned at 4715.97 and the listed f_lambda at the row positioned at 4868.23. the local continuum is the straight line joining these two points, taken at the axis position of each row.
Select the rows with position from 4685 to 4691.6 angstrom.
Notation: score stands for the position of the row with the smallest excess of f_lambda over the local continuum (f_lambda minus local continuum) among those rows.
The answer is 4691.06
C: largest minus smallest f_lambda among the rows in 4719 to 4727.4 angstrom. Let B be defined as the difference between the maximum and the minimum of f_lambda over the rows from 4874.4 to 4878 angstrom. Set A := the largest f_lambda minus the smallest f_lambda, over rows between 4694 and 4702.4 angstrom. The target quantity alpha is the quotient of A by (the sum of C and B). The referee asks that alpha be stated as 0.13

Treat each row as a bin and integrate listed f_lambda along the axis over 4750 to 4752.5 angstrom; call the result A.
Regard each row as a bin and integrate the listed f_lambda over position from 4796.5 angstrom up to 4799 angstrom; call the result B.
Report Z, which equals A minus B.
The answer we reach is -1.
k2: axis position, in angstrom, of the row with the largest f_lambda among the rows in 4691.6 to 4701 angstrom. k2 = 4692.14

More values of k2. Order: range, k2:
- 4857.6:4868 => 4858.15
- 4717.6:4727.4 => 4726.84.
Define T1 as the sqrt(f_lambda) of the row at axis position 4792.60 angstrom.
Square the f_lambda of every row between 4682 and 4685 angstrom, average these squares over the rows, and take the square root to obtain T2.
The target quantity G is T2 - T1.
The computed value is 5.9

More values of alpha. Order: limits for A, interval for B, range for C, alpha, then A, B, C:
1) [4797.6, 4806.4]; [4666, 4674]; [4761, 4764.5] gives 0.14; 0.07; 0.44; 0.050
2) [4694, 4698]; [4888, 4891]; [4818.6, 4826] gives 0.21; 0.11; 0.19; 0.340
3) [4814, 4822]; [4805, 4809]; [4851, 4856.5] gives 0.18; 0.06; 0.14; 0.190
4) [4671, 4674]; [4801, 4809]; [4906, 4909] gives 0.34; 0.17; 0.21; 0.290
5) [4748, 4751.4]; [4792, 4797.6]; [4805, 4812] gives 0.40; 0.17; 0.10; 0.330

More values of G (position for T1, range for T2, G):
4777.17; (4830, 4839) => 5.5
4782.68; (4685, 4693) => 5.2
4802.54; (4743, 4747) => 5.9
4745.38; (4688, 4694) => 4.8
